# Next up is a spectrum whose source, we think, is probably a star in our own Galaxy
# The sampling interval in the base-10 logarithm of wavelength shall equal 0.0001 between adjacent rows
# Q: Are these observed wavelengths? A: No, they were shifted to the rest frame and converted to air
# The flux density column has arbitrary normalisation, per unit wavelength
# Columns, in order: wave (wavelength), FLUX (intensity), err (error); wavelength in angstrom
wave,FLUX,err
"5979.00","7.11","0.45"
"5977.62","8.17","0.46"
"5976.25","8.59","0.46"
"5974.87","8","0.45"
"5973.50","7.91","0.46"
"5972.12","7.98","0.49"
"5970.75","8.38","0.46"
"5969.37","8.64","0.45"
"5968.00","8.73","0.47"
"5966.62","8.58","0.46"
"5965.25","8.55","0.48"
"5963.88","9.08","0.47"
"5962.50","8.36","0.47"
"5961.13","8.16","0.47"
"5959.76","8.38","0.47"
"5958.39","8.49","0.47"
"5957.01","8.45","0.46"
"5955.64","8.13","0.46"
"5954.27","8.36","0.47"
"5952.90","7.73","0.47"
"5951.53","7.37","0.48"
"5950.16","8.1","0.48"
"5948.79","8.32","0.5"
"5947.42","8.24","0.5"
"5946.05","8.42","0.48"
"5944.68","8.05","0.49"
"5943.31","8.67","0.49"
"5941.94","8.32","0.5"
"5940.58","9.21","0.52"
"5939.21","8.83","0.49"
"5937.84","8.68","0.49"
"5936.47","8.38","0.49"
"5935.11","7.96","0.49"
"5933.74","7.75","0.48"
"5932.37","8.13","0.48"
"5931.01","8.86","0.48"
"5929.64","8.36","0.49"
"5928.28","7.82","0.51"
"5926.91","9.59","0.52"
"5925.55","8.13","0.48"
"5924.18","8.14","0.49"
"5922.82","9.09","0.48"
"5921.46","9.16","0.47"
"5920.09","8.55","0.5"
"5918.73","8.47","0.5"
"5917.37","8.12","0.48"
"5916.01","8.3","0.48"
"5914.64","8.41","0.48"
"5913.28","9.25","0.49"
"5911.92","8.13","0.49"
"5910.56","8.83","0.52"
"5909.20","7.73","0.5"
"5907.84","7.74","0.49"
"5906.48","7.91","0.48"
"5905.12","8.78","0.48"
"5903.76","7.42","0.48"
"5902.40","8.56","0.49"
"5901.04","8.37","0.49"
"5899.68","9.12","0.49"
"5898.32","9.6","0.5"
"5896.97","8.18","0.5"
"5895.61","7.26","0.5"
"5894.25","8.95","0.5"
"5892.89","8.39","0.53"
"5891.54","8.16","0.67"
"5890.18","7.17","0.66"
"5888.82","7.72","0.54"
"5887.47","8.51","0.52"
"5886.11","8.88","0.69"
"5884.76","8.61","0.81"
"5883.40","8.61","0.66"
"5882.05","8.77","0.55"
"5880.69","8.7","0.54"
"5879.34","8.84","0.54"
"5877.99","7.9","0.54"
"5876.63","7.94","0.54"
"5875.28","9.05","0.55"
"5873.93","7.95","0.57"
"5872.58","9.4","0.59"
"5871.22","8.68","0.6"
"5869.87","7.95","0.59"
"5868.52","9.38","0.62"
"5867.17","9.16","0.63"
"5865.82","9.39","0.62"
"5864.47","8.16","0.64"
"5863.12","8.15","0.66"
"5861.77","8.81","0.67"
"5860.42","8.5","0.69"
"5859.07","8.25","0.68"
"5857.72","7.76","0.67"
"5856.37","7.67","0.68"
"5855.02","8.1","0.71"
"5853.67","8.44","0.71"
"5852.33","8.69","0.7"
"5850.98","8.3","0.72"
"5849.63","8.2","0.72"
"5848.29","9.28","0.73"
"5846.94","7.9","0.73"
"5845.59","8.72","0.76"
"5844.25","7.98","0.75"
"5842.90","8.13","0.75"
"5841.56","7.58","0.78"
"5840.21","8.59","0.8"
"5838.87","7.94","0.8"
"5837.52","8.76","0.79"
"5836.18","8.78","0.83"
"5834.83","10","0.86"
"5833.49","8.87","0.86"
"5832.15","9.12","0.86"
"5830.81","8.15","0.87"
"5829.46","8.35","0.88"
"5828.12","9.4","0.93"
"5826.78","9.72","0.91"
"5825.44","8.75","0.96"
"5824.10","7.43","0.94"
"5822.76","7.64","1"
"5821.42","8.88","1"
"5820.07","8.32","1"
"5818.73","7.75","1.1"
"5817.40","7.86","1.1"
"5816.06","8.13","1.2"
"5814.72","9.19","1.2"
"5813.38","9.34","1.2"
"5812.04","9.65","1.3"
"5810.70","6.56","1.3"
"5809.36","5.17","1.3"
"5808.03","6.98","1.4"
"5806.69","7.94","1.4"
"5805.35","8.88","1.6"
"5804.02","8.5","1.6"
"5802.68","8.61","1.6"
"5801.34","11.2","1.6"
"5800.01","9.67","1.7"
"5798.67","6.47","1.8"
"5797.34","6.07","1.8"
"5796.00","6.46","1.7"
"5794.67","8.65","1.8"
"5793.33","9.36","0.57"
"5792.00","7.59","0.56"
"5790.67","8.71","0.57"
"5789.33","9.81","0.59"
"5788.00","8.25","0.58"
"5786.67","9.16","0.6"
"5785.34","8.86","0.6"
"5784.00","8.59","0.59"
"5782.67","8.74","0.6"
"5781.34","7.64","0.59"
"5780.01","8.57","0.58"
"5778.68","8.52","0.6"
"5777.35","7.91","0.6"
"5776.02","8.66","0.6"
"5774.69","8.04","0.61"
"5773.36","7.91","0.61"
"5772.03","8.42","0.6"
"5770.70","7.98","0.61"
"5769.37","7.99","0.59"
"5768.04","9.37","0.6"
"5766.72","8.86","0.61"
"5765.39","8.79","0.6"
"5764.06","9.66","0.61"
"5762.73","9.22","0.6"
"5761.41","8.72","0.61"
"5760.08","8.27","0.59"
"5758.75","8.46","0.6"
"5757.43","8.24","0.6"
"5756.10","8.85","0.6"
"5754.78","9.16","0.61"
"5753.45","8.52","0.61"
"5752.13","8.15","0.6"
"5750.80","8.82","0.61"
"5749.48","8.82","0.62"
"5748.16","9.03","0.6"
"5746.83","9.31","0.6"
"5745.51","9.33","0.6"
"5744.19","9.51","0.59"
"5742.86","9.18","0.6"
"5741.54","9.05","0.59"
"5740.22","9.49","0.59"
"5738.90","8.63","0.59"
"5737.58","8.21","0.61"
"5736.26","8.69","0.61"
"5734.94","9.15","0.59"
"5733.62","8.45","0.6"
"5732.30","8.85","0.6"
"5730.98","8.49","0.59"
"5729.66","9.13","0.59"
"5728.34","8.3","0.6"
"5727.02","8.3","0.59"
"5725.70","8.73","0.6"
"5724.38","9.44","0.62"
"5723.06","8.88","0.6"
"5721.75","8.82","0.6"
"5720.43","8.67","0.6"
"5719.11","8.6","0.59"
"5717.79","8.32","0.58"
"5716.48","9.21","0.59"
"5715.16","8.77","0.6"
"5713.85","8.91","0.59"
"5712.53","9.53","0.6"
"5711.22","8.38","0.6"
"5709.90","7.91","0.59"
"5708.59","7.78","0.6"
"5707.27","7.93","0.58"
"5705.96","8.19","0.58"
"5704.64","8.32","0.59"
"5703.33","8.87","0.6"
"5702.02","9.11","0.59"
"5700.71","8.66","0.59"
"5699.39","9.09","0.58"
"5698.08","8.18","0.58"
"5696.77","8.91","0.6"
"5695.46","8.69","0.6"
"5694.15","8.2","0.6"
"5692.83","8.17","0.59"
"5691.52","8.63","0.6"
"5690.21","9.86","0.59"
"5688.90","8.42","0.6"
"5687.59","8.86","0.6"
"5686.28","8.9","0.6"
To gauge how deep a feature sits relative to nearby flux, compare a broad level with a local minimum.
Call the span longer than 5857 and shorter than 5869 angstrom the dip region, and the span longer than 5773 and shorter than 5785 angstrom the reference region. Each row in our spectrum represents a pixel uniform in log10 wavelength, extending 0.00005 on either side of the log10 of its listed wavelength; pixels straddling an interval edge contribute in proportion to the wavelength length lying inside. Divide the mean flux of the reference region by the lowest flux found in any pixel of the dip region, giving 1.07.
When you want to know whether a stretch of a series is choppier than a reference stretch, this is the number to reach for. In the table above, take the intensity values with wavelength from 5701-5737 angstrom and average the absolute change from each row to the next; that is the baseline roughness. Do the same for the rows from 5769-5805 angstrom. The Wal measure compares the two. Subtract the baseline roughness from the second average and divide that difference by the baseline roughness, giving 1.2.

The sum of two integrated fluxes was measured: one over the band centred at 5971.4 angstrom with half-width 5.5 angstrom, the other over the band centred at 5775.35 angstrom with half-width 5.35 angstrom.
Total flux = 180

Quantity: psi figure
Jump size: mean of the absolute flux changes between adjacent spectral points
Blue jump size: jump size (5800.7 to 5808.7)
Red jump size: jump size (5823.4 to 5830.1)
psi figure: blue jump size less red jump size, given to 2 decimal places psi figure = 0.08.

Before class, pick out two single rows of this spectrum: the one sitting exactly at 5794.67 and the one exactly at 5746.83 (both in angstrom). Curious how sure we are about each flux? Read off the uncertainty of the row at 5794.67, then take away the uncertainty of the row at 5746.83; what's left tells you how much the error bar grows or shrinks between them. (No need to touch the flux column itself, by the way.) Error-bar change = 1.20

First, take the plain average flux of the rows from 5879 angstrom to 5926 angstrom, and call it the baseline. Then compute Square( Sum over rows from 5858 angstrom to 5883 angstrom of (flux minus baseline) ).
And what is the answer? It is 12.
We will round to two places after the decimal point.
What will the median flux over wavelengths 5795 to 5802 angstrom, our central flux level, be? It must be 6.47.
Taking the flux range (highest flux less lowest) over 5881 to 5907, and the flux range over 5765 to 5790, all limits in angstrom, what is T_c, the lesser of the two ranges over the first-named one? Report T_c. 0.89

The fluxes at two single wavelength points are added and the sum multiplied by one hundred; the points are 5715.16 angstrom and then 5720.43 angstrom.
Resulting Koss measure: 1744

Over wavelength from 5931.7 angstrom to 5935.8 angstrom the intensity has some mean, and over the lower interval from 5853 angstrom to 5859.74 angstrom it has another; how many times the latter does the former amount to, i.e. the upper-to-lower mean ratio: 0.988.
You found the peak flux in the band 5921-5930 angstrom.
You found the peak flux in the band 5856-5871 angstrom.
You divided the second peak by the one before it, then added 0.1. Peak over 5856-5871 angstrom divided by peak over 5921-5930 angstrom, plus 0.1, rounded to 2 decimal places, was 1.08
